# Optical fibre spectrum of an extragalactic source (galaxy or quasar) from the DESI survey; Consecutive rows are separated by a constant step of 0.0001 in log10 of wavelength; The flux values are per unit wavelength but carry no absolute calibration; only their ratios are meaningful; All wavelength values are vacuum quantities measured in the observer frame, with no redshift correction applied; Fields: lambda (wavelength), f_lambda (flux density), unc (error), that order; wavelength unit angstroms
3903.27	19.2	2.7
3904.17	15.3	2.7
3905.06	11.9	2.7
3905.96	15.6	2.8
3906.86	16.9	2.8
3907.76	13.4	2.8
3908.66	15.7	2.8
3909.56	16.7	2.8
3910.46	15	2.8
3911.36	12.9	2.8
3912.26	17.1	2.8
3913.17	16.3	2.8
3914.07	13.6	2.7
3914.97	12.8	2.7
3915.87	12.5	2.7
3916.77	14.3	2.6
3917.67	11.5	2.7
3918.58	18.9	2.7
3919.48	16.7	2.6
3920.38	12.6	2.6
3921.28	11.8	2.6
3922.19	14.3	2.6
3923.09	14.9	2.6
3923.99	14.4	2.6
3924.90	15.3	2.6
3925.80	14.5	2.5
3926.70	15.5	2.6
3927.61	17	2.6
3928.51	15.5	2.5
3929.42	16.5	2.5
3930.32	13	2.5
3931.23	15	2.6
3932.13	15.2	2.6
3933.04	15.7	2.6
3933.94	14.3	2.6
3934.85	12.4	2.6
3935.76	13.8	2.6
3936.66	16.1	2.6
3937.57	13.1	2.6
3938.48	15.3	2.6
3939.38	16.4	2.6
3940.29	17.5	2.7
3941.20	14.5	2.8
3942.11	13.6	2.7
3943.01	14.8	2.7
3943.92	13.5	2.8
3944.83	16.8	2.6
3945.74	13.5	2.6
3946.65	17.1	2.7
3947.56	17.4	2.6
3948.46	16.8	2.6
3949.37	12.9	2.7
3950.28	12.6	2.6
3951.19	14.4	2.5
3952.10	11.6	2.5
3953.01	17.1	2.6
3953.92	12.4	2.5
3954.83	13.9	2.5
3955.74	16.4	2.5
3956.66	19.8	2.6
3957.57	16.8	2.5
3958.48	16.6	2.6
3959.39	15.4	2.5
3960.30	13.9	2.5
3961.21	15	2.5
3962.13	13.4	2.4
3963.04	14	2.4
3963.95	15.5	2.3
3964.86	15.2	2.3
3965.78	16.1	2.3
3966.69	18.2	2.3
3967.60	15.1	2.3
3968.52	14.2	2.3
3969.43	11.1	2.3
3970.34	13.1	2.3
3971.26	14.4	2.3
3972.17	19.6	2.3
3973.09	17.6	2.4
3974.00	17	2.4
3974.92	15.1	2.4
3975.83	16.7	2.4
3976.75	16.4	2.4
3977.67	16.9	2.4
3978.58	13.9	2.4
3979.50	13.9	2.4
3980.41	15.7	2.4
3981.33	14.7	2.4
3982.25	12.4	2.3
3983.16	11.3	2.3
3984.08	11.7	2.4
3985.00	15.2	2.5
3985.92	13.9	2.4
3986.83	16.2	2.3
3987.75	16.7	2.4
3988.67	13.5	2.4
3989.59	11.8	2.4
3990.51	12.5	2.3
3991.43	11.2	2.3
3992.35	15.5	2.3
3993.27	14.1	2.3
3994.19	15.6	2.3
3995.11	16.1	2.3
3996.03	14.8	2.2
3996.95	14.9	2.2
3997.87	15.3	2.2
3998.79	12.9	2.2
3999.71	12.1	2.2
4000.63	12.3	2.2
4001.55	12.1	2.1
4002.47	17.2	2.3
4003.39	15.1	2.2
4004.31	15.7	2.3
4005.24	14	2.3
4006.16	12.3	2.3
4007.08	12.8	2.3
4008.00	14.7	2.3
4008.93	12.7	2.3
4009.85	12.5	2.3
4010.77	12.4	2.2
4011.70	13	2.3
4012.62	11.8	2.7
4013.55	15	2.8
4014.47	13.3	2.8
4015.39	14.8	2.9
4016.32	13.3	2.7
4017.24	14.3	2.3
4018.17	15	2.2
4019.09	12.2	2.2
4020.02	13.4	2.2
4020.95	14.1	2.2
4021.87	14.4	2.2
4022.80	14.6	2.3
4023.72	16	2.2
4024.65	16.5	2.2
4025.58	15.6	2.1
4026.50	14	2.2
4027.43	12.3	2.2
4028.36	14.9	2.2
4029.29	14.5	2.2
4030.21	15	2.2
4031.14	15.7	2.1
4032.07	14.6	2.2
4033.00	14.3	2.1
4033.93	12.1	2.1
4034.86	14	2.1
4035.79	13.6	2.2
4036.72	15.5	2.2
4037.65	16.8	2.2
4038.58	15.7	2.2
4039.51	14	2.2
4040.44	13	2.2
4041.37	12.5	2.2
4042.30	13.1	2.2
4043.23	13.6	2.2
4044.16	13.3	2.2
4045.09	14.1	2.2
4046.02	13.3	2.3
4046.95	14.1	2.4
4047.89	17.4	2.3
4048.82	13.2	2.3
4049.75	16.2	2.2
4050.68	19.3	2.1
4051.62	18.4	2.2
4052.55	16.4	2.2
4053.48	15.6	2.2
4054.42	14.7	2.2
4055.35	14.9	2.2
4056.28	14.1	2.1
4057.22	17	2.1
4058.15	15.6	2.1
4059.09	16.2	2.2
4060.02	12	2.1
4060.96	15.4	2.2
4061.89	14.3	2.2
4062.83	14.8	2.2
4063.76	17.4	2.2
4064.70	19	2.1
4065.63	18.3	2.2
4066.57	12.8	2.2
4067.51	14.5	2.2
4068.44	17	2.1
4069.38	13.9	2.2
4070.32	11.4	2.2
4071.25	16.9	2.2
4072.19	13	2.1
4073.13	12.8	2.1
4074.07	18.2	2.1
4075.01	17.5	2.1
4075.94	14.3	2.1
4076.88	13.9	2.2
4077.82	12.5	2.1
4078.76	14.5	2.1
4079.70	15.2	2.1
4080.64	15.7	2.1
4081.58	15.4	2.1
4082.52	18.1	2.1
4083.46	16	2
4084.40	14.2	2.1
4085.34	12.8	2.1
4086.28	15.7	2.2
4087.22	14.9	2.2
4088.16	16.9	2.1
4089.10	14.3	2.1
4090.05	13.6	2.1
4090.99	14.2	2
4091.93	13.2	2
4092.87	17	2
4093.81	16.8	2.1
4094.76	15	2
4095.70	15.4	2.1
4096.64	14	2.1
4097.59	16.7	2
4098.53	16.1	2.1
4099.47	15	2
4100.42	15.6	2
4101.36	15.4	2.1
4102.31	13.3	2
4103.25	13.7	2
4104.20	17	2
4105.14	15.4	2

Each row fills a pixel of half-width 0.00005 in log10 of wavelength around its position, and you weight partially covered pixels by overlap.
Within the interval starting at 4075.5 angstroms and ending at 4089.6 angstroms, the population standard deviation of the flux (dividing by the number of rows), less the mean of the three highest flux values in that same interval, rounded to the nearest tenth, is -15.6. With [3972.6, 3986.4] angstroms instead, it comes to -15.3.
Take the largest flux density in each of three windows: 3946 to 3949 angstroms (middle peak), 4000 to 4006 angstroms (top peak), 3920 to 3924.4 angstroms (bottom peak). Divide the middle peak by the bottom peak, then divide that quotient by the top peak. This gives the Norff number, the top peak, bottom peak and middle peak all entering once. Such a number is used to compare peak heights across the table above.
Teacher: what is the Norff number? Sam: 0.068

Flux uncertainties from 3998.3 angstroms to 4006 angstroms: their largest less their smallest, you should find 0.20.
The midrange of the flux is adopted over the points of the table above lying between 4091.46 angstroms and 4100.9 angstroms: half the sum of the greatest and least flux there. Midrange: 15.1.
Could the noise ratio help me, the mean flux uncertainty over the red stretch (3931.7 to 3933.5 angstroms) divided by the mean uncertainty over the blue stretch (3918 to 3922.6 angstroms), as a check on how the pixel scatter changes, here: 0.99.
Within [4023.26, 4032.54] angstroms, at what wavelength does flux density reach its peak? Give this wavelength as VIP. 4024.65 angstroms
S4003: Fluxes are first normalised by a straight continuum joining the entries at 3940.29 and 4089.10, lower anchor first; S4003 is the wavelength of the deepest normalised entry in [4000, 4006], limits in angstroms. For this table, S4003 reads 4001.55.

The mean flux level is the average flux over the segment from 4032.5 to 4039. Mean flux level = 14.6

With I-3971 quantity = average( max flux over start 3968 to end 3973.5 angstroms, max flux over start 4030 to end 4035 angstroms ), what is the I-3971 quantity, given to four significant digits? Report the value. 17.65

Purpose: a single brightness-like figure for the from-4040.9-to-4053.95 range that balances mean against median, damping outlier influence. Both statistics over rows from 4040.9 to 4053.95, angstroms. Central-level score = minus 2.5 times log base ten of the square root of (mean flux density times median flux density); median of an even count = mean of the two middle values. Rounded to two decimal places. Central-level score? -2.91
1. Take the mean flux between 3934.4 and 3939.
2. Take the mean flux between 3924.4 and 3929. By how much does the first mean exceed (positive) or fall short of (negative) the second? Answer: -1.4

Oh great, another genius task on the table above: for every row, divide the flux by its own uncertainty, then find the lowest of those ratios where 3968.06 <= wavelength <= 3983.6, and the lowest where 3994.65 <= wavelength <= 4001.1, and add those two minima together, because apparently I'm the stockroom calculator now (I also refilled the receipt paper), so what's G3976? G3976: 10.3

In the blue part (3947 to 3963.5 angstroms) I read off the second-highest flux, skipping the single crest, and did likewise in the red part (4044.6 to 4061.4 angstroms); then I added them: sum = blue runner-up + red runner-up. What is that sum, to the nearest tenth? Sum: 35.8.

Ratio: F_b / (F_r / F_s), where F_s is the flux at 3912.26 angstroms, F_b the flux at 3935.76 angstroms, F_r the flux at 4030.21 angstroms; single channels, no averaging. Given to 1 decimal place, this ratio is 15.7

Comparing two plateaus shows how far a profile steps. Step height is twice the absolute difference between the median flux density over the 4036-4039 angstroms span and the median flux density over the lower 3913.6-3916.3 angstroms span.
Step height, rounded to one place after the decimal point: 5.8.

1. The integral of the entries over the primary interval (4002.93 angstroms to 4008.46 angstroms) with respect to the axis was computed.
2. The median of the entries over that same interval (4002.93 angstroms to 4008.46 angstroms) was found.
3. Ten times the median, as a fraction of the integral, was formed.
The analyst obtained 1.84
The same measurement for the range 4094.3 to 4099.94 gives 1.75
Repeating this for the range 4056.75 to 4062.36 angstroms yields 1.83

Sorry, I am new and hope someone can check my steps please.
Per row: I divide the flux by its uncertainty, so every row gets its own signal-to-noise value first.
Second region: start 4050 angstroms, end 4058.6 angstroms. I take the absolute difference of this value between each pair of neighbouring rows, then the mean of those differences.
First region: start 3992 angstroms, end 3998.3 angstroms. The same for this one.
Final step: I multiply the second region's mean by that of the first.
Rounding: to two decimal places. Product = 0.19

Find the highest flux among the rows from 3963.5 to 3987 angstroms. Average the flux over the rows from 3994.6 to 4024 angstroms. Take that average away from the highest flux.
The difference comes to 5.7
